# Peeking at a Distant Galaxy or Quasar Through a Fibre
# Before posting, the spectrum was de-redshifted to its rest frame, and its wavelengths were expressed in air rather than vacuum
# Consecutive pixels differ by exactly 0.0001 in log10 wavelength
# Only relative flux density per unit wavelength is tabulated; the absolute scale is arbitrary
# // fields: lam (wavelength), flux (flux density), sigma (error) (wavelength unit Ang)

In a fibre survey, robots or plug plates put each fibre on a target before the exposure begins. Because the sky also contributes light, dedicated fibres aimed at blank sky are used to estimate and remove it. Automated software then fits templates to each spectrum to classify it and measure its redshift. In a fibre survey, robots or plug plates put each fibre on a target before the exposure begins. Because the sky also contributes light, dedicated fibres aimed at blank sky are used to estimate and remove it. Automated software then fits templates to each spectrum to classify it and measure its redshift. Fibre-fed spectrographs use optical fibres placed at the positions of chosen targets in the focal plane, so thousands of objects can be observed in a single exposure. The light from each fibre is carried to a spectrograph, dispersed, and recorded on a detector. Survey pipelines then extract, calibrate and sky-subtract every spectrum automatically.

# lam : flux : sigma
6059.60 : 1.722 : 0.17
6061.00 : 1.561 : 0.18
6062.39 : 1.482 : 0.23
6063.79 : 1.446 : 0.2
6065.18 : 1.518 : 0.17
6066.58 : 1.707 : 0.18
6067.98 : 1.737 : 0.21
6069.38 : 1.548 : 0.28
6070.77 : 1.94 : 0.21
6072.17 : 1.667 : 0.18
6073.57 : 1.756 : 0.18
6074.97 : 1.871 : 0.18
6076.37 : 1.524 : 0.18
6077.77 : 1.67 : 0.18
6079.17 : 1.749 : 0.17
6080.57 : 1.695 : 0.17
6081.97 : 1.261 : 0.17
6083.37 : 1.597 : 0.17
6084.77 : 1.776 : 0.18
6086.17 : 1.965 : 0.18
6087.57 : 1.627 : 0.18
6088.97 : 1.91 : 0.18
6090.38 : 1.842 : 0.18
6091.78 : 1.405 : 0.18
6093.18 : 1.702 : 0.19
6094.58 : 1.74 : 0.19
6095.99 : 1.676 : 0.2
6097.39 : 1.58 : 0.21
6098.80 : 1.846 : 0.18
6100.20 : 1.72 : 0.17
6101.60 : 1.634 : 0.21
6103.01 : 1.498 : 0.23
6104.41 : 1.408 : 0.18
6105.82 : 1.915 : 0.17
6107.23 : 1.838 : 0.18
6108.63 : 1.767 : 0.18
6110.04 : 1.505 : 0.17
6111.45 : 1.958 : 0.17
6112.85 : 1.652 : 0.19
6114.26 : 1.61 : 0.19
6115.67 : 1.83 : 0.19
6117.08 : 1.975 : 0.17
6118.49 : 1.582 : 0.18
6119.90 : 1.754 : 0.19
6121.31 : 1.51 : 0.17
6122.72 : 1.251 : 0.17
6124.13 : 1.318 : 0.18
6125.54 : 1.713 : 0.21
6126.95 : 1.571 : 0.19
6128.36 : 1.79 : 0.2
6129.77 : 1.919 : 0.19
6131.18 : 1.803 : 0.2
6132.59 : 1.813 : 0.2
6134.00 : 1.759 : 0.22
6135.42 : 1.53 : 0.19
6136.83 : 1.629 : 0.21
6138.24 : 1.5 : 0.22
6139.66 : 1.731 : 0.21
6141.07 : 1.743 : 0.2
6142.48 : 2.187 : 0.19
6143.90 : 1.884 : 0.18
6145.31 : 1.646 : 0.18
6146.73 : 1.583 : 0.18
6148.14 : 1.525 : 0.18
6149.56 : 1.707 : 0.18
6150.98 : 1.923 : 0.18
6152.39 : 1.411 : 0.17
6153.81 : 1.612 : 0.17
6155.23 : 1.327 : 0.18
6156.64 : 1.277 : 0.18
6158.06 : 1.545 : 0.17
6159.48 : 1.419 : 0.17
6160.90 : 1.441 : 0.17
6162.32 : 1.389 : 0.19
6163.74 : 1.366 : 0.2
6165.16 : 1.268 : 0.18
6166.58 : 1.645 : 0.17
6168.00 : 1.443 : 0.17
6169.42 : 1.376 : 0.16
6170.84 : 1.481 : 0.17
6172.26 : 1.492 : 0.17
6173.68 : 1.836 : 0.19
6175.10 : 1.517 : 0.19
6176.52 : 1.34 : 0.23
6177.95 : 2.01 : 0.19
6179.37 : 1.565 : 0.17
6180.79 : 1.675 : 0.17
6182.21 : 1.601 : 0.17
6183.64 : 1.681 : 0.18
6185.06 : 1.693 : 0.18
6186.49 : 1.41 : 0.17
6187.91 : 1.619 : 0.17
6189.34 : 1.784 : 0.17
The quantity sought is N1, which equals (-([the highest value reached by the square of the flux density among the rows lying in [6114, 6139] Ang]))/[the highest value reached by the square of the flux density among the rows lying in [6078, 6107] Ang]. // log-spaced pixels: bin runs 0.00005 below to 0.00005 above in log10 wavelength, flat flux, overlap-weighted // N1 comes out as -1.01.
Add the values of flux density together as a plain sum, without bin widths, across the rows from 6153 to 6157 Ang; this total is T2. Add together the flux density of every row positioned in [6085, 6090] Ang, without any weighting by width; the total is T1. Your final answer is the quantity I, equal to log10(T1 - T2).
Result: 0.1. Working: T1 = 5.5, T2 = 4.2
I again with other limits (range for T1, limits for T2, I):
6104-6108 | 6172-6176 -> -0.5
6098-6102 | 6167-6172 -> 0.0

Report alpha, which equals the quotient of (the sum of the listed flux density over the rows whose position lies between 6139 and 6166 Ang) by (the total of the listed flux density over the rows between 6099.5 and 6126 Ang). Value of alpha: 0.95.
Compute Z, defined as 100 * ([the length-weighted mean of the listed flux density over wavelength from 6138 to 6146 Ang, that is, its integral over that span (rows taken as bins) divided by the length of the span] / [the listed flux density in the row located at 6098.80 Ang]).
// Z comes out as 97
